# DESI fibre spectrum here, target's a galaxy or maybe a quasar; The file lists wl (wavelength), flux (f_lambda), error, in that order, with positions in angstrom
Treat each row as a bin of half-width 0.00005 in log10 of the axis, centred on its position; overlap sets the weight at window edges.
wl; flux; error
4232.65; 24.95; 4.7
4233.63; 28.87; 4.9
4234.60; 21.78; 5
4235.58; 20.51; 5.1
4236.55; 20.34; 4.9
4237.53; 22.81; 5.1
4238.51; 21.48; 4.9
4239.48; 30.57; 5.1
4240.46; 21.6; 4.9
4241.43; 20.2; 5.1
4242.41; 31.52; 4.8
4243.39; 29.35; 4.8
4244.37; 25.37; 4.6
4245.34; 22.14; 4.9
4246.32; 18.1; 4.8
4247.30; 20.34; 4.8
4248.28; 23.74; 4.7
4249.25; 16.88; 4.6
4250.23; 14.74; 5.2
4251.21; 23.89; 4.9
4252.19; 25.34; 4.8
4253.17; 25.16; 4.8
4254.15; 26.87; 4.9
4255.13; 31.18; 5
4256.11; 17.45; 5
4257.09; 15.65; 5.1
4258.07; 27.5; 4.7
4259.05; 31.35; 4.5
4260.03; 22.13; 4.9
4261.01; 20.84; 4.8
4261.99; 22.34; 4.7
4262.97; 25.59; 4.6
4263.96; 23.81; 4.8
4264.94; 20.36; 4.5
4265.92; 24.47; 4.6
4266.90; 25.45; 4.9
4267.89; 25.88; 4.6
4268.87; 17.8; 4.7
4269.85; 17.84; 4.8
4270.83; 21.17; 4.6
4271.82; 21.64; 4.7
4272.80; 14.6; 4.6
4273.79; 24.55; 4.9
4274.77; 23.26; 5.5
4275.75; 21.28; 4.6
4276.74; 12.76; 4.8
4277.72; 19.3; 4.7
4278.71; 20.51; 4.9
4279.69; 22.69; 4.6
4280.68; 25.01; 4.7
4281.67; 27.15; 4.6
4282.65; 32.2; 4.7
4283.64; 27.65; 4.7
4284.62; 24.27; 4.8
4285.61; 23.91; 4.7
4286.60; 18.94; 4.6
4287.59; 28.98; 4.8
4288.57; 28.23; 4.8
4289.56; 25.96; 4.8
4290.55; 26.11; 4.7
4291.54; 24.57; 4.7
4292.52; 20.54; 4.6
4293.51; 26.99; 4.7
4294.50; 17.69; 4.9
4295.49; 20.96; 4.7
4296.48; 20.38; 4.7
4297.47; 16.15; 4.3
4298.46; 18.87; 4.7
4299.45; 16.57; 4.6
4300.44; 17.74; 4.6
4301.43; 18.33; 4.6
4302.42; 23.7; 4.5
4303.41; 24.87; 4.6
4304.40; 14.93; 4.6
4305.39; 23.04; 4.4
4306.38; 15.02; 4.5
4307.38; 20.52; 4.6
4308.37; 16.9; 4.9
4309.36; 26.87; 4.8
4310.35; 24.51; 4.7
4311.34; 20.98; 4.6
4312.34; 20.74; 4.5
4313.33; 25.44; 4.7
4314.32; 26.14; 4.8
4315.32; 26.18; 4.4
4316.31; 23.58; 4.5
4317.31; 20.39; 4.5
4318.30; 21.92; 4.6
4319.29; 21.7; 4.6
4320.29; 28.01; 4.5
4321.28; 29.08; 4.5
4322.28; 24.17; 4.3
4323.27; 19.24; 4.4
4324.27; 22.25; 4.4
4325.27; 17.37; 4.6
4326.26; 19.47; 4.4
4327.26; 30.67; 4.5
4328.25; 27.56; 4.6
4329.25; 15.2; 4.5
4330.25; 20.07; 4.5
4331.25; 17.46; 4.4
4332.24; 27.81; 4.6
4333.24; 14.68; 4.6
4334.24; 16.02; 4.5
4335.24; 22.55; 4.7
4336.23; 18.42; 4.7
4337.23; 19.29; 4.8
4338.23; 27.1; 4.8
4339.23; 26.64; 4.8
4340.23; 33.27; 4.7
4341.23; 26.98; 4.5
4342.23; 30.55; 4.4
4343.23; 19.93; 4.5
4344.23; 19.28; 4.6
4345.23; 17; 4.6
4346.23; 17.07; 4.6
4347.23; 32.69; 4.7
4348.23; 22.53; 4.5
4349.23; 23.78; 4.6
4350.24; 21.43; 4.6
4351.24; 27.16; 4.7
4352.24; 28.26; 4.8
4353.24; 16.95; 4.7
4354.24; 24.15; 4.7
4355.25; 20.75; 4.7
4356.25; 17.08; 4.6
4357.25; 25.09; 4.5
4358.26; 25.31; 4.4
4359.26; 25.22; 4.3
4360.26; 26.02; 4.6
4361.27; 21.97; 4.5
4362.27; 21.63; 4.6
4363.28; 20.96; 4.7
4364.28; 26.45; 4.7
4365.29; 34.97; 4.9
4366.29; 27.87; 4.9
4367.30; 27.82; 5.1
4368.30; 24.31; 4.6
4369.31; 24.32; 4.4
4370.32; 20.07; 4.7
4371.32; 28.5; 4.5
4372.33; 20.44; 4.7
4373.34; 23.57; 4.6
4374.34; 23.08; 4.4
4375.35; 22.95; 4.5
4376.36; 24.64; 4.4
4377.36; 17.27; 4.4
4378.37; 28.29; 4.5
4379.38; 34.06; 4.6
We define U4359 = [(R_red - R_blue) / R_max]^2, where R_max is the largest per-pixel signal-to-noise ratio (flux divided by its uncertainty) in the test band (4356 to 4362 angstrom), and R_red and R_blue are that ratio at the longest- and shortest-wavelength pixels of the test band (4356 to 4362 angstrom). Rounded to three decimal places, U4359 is 0.040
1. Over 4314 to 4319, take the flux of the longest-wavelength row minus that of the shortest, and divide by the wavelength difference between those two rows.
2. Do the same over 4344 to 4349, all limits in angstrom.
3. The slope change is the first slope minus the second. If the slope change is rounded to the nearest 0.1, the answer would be -1.9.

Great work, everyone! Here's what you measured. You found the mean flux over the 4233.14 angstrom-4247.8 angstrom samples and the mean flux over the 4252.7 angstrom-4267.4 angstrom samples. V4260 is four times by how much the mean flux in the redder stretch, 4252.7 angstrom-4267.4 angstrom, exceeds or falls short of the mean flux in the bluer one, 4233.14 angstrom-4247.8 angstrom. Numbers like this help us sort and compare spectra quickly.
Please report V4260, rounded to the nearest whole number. 1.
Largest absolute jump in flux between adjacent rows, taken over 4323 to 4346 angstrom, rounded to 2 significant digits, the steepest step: 13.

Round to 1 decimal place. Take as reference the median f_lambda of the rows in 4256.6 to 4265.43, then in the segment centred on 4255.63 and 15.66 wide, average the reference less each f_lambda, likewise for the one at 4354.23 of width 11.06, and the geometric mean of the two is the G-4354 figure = 0.8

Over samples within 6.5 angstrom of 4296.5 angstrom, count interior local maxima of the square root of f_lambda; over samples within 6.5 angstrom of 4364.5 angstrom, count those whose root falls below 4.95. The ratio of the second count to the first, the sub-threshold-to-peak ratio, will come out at 2.0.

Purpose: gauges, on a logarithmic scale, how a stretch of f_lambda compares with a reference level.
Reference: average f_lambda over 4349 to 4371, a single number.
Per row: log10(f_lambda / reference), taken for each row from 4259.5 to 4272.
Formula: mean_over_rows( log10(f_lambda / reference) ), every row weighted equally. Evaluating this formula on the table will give -0.039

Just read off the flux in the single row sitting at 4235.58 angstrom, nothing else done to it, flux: 20.51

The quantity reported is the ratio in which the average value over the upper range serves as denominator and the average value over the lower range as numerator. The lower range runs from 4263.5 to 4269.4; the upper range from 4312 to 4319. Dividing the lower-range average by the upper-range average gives 0.98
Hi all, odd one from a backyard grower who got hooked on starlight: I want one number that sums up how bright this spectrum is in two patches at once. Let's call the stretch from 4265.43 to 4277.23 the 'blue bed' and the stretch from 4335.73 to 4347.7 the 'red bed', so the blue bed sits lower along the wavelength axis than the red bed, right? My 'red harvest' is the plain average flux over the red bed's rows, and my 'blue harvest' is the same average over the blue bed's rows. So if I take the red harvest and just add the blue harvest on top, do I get 44.9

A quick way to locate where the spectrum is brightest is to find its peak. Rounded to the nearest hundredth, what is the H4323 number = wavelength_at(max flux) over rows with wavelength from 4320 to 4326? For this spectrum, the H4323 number 4321.28 angstrom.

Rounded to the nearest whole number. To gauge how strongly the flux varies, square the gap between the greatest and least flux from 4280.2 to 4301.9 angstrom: 258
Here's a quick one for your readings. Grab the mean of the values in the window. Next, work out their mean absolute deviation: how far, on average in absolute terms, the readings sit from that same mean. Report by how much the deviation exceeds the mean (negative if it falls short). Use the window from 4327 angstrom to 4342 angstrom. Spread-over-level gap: -18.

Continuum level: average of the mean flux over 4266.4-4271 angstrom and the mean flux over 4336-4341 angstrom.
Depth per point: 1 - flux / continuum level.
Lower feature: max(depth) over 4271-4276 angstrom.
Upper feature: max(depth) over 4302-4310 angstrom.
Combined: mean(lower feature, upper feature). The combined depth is 0.37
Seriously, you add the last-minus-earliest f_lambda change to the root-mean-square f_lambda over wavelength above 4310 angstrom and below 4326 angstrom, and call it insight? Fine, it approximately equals 16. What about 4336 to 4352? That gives 33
